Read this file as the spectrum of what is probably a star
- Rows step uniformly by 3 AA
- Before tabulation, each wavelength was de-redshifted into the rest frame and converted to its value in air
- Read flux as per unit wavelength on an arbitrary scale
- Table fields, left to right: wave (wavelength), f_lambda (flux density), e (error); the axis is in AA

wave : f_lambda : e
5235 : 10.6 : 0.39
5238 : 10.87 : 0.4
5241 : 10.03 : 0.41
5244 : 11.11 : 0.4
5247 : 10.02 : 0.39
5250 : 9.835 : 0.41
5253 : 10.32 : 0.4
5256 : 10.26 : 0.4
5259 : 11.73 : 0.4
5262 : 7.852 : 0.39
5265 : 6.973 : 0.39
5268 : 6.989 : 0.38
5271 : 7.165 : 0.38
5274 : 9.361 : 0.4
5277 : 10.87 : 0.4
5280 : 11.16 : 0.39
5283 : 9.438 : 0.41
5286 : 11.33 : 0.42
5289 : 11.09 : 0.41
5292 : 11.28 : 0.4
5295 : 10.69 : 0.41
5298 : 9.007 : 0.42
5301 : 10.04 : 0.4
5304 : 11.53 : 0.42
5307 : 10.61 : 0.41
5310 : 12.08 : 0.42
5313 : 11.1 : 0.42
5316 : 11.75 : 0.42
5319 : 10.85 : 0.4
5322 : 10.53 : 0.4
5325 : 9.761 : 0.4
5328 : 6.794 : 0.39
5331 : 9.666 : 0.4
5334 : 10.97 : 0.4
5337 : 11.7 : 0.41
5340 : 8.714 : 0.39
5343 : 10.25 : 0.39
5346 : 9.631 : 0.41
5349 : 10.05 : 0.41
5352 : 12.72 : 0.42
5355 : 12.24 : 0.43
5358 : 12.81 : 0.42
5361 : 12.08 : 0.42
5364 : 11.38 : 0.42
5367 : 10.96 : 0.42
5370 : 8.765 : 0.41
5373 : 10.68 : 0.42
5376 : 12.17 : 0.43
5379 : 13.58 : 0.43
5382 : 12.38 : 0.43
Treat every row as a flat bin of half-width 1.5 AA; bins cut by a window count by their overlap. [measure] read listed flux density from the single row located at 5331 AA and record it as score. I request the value 9.666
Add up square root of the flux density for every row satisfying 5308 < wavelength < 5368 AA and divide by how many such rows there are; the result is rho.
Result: 3.28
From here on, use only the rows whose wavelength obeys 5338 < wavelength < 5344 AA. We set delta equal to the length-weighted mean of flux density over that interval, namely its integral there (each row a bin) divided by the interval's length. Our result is 9.6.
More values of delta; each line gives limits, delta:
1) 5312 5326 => 10.8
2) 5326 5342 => 9.6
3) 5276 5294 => 10.9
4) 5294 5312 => 10.7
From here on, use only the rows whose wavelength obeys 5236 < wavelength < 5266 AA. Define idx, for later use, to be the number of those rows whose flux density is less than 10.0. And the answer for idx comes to 3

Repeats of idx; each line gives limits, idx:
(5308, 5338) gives 3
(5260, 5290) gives 6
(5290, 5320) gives 1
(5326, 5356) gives 4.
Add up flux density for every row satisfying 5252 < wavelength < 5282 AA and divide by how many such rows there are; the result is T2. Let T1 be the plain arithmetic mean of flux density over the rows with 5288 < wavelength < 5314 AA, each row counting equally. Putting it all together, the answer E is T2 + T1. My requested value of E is 20.1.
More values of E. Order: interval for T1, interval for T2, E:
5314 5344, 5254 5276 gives 18.7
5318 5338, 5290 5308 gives 20.6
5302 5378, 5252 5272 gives 19.5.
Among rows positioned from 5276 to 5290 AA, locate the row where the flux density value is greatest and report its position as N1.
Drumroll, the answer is 5286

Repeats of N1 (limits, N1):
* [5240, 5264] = 5259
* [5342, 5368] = 5358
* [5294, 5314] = 5310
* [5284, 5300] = 5286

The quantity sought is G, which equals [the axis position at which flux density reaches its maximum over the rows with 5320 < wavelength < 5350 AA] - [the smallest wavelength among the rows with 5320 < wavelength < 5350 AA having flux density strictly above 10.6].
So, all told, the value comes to 3 AA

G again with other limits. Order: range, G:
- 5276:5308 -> 27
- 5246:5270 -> 0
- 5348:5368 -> 6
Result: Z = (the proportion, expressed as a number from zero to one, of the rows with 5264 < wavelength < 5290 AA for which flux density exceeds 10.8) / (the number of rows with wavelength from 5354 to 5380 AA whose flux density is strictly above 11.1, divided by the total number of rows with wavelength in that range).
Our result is 1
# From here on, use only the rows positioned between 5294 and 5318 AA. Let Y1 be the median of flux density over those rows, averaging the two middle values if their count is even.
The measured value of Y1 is 10.9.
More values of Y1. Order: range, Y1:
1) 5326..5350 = 9.9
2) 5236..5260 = 10.3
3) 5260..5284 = 8.6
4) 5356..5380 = 11.7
